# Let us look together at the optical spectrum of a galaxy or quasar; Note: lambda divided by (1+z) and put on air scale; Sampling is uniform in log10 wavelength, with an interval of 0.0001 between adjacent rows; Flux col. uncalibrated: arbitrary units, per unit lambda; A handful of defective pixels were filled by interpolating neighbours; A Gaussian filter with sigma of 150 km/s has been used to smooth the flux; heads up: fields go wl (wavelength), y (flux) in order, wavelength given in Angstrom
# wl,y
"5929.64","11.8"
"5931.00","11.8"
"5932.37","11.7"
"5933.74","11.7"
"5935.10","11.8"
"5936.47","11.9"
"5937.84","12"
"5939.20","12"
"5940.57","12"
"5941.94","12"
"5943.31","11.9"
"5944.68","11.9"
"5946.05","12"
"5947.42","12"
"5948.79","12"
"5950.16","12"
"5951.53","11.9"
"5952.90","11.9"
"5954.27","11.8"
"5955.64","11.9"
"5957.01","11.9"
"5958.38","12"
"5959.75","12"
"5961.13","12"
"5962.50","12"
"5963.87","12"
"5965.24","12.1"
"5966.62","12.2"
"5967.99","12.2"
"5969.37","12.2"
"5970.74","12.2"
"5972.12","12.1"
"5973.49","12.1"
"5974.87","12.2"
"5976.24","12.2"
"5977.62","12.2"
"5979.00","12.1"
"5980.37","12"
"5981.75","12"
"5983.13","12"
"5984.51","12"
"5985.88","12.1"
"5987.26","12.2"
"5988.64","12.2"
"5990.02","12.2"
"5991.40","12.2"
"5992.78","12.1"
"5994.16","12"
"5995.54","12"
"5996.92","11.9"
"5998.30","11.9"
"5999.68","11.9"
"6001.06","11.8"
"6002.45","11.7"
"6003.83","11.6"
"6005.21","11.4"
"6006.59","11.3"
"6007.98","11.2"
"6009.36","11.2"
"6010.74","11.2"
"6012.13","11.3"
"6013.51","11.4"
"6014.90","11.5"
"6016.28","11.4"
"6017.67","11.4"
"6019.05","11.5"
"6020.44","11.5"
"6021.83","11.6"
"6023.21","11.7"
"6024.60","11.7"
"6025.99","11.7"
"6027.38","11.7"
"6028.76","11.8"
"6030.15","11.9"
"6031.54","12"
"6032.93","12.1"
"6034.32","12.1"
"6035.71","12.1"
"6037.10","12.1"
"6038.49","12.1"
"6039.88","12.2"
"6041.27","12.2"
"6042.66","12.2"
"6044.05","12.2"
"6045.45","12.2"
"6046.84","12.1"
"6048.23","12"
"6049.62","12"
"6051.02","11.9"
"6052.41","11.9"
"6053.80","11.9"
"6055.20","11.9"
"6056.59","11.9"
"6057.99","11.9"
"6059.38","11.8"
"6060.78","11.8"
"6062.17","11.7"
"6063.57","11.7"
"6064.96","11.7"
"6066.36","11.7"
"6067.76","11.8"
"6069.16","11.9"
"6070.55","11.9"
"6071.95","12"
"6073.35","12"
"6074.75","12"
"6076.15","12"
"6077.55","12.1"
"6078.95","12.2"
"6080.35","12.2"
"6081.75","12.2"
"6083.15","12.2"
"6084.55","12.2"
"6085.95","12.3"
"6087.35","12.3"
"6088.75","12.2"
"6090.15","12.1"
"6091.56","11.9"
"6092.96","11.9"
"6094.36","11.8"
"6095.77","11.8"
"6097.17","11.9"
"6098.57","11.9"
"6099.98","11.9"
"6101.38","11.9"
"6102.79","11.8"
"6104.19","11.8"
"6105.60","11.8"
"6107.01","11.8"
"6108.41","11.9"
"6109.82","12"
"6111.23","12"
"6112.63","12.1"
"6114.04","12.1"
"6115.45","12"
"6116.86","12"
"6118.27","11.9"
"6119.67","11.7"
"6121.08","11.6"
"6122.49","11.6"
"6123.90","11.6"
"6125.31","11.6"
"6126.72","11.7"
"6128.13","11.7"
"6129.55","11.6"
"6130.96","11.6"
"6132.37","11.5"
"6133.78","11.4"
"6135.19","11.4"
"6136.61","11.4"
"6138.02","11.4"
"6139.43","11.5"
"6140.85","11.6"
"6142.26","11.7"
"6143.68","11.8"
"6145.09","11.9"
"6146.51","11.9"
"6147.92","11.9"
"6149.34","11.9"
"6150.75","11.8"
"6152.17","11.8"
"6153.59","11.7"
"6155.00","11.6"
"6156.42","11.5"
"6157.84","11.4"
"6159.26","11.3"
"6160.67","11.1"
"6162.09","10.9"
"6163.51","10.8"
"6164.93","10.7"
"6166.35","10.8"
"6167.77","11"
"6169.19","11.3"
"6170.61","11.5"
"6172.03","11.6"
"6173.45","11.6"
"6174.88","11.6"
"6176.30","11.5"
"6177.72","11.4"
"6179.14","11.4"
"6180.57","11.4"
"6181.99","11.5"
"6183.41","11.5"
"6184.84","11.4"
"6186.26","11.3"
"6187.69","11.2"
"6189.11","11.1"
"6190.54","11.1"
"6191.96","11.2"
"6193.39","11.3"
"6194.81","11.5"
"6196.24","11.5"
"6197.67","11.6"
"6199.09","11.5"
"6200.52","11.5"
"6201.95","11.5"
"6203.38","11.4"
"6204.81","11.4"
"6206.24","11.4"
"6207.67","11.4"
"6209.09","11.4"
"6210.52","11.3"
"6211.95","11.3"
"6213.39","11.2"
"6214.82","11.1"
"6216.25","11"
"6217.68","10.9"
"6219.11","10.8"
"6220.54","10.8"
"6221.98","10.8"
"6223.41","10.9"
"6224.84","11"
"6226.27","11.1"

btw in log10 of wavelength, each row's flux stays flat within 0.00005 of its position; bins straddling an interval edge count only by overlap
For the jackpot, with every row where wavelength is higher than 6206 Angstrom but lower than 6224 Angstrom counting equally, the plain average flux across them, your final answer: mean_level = 11.1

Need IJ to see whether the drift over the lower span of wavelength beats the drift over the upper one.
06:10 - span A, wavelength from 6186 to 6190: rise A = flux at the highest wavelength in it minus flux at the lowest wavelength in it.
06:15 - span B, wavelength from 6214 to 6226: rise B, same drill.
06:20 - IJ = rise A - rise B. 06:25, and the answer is -0.1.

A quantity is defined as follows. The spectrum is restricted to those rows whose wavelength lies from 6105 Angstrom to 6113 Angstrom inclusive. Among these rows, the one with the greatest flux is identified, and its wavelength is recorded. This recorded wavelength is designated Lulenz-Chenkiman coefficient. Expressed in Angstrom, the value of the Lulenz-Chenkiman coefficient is 6112.63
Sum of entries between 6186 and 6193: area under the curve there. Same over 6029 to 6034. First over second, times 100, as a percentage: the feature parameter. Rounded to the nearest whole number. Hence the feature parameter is 155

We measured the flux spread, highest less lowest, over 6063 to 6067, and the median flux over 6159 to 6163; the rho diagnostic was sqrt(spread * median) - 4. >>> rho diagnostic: -4.00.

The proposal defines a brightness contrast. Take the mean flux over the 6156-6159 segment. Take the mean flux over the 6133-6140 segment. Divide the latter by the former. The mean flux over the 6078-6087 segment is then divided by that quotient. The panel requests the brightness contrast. 12.2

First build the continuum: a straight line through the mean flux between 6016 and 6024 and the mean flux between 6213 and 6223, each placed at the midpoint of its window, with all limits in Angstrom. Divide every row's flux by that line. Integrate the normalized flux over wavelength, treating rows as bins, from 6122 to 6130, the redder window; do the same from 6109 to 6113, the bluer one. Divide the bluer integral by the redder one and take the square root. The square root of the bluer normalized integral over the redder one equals 0.72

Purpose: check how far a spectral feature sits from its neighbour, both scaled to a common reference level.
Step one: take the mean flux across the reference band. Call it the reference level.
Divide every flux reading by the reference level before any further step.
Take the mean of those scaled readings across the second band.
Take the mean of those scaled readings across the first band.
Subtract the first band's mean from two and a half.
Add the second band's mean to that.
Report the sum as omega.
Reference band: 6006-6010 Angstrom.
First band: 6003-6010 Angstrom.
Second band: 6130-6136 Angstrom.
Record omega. 2.51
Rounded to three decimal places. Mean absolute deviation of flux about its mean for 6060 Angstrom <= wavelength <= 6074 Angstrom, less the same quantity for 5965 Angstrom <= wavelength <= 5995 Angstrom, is 0.031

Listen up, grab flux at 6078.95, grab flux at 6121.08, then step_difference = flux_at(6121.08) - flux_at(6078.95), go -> -0.6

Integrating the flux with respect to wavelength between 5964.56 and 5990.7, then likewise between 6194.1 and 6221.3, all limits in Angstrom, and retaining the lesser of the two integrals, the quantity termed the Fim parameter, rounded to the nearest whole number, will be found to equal 307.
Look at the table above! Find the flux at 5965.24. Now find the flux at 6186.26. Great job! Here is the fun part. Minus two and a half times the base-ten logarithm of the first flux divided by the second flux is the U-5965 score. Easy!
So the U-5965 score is -0.074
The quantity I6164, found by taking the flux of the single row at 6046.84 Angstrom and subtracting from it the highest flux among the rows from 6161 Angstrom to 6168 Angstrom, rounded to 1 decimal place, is 1.1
